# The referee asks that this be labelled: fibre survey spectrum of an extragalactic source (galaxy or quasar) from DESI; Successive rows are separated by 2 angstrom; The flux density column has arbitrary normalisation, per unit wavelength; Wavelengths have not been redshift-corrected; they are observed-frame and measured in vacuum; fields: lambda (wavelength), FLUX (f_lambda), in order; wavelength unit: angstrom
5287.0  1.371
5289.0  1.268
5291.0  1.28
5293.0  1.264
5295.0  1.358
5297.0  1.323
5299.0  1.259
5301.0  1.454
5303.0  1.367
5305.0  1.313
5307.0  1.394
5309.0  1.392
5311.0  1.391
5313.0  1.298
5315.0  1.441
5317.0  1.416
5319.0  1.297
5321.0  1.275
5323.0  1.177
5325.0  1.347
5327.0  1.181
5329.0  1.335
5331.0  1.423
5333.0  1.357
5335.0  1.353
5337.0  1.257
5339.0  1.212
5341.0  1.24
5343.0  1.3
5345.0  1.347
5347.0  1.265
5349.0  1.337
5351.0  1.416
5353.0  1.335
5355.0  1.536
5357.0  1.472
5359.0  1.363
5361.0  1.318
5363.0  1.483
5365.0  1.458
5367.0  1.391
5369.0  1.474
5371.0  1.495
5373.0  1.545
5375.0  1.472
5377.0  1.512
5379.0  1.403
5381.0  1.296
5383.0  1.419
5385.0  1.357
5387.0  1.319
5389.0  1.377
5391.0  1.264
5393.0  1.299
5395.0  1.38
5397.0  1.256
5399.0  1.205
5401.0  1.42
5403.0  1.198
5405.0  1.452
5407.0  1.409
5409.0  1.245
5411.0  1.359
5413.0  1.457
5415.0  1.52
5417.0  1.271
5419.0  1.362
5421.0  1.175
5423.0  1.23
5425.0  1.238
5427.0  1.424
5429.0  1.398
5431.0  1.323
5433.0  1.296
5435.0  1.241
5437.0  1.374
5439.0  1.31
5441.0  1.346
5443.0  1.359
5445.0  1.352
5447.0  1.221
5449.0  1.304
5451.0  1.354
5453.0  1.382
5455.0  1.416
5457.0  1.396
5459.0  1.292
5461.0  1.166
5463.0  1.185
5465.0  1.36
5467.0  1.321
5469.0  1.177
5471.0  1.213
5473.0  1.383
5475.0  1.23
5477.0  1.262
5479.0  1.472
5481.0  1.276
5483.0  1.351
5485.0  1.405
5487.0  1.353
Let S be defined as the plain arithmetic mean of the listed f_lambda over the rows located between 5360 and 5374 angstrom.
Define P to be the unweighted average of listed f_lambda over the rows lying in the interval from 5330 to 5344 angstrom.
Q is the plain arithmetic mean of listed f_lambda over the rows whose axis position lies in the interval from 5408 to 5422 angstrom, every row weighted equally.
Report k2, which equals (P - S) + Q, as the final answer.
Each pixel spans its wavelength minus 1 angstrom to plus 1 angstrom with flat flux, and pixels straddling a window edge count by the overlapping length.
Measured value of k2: 1.20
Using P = 1.31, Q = 1.34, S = 1.45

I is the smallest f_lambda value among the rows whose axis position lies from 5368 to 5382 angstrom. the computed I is 1.296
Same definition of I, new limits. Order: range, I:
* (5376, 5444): 1.175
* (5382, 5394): 1.264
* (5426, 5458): 1.221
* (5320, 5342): 1.177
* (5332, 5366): 1.212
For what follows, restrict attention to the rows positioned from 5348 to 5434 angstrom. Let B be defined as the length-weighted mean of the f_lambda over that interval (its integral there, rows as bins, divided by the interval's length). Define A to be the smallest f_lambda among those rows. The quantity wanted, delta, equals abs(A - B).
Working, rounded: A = 1.175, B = 1.37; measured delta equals 0.196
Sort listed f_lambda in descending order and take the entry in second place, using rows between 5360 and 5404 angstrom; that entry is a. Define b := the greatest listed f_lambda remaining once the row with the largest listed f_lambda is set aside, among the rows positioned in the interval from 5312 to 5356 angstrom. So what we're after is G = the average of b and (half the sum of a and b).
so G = 1.46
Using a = 1.512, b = 1.441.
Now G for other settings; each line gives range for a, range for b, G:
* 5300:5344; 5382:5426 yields 1.45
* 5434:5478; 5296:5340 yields 1.43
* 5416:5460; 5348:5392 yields 1.51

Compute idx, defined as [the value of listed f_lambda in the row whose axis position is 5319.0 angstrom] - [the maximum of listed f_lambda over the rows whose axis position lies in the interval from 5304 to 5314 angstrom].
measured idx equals -0.10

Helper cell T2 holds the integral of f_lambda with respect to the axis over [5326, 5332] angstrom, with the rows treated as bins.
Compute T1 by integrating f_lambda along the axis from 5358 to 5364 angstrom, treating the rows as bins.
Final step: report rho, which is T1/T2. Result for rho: 1.06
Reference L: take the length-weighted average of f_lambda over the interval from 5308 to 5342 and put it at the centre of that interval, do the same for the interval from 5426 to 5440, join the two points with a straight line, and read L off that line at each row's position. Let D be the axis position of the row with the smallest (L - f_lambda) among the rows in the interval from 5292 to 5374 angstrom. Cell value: 5373.0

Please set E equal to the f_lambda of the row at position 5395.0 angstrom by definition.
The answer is 1.38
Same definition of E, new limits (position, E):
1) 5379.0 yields 1.403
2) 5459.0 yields 1.292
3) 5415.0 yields 1.52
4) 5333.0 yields 1.357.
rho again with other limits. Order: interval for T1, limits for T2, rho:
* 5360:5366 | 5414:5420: 1.03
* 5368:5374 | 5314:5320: 1.09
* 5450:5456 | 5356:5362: 1.00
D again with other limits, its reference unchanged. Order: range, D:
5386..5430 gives 5415.0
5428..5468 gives 5455.0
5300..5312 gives 5301.0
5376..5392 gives 5377.0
